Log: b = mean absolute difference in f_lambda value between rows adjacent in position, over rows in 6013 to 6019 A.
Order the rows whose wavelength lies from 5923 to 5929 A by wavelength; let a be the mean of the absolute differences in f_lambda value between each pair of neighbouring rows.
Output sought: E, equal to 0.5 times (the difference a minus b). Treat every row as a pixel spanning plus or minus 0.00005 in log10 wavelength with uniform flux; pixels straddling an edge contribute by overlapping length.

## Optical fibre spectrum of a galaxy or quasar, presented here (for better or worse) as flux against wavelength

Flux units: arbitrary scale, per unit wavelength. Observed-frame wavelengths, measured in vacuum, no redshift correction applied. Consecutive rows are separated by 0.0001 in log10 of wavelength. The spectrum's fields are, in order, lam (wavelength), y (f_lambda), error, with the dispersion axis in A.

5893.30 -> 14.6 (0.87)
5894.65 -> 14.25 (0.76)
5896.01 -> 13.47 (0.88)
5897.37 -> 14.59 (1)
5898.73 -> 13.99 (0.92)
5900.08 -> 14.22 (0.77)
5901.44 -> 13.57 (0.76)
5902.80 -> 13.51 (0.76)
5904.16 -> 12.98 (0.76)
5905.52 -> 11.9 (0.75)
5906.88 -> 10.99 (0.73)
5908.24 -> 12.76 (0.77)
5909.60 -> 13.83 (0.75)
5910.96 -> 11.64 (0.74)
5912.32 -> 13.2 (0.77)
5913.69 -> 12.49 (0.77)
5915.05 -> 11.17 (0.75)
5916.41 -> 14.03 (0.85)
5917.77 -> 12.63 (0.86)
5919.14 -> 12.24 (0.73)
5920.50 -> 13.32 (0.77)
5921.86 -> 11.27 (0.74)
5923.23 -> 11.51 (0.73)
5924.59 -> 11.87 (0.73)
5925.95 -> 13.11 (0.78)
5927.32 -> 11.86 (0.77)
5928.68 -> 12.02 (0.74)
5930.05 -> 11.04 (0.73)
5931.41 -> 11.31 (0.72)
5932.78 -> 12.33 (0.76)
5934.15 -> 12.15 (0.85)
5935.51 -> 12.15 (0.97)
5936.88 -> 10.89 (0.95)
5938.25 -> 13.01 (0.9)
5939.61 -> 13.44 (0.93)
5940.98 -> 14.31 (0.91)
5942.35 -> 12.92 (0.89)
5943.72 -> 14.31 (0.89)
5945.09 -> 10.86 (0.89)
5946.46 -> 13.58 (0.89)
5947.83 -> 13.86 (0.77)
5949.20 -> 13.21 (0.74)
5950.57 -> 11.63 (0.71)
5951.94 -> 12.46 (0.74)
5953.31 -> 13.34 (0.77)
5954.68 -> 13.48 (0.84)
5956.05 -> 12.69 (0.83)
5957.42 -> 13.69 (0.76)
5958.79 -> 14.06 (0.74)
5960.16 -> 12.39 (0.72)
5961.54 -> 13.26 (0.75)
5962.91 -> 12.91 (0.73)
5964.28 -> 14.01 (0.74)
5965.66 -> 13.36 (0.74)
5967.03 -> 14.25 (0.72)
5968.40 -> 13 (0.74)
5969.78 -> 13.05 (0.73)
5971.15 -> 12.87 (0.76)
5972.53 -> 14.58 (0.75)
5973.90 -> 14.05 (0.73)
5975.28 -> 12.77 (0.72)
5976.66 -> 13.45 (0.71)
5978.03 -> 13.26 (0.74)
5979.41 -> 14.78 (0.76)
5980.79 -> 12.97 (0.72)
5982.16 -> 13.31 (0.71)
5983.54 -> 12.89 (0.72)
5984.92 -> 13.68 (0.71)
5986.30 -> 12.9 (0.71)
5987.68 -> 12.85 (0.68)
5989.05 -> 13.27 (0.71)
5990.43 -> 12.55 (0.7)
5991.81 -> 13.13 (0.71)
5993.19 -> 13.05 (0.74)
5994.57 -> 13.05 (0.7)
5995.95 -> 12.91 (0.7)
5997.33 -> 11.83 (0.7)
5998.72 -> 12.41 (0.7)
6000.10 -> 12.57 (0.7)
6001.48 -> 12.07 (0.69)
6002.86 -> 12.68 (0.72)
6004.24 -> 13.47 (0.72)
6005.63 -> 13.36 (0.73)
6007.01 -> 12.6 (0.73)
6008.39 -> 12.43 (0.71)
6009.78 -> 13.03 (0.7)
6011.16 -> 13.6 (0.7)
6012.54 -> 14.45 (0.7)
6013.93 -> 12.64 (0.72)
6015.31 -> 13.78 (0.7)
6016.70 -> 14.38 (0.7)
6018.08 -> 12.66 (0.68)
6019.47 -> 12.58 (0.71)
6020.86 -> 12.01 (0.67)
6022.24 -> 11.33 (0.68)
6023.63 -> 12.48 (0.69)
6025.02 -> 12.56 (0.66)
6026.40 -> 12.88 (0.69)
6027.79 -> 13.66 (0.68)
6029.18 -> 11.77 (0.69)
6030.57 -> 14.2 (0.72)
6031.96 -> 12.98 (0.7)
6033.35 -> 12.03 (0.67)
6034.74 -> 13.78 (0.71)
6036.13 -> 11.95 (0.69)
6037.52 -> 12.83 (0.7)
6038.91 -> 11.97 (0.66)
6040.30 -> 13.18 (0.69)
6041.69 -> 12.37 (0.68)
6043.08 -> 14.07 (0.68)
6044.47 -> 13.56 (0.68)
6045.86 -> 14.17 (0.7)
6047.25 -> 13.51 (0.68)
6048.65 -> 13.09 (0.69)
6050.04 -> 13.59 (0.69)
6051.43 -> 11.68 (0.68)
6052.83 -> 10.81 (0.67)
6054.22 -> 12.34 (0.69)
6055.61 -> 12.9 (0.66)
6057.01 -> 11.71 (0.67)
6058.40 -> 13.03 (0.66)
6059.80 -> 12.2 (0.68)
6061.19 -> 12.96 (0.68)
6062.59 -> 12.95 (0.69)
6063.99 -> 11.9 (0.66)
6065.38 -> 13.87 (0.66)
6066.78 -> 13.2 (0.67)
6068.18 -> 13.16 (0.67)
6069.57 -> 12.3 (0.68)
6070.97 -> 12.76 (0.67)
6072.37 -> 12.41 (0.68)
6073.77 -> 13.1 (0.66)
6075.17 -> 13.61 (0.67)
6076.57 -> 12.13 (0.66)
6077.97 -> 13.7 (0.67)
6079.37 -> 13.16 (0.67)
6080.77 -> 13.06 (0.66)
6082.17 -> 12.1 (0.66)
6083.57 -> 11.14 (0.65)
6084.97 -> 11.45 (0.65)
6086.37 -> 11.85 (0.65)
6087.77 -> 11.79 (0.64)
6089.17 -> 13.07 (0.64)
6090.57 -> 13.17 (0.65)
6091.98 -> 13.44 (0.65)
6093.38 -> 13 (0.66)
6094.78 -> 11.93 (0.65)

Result -0.20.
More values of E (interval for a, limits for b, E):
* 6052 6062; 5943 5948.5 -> -0.56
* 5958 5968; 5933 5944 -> -0.07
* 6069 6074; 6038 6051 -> -0.15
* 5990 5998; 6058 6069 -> -0.19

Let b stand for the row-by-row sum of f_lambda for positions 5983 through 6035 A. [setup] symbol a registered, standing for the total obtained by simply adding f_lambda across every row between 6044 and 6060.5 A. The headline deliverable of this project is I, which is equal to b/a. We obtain 3.2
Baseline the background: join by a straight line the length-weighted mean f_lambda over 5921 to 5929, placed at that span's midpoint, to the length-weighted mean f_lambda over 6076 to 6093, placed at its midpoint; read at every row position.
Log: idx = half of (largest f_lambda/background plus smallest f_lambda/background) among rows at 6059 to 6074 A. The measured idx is 1.035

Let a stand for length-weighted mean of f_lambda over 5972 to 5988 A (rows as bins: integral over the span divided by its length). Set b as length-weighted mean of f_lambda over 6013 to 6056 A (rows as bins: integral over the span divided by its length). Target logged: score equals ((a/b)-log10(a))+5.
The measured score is 4.92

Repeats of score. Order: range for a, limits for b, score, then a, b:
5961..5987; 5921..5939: 5.00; 13.4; 11.9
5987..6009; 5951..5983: 4.85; 12.8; 13.4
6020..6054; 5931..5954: 4.90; 12.8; 12.7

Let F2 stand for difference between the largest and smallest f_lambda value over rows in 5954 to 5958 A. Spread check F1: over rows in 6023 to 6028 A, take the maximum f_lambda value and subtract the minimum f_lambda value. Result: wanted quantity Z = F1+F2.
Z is 2.2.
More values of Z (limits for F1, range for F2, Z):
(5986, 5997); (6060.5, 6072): 2.7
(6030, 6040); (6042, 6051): 3.3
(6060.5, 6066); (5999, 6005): 3.4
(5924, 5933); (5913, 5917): 4.9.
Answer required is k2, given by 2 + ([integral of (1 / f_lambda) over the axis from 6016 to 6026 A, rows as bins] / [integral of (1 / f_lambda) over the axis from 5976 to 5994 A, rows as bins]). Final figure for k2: 2.6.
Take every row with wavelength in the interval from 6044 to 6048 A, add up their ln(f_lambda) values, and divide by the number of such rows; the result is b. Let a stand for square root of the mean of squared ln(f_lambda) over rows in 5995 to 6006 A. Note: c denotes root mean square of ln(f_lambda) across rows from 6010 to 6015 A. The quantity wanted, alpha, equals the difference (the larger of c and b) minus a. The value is 0.08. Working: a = 2.54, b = 2.621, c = 2.61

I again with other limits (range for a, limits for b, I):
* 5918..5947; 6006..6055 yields 1.7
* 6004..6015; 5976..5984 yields 0.8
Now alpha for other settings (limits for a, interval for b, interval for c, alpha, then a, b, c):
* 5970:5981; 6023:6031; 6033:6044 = -0.05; 2.61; 2.557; 2.55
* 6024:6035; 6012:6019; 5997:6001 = 0.04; 2.56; 2.607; 2.51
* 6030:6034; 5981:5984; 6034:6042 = 0.00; 2.57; 2.572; 2.54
